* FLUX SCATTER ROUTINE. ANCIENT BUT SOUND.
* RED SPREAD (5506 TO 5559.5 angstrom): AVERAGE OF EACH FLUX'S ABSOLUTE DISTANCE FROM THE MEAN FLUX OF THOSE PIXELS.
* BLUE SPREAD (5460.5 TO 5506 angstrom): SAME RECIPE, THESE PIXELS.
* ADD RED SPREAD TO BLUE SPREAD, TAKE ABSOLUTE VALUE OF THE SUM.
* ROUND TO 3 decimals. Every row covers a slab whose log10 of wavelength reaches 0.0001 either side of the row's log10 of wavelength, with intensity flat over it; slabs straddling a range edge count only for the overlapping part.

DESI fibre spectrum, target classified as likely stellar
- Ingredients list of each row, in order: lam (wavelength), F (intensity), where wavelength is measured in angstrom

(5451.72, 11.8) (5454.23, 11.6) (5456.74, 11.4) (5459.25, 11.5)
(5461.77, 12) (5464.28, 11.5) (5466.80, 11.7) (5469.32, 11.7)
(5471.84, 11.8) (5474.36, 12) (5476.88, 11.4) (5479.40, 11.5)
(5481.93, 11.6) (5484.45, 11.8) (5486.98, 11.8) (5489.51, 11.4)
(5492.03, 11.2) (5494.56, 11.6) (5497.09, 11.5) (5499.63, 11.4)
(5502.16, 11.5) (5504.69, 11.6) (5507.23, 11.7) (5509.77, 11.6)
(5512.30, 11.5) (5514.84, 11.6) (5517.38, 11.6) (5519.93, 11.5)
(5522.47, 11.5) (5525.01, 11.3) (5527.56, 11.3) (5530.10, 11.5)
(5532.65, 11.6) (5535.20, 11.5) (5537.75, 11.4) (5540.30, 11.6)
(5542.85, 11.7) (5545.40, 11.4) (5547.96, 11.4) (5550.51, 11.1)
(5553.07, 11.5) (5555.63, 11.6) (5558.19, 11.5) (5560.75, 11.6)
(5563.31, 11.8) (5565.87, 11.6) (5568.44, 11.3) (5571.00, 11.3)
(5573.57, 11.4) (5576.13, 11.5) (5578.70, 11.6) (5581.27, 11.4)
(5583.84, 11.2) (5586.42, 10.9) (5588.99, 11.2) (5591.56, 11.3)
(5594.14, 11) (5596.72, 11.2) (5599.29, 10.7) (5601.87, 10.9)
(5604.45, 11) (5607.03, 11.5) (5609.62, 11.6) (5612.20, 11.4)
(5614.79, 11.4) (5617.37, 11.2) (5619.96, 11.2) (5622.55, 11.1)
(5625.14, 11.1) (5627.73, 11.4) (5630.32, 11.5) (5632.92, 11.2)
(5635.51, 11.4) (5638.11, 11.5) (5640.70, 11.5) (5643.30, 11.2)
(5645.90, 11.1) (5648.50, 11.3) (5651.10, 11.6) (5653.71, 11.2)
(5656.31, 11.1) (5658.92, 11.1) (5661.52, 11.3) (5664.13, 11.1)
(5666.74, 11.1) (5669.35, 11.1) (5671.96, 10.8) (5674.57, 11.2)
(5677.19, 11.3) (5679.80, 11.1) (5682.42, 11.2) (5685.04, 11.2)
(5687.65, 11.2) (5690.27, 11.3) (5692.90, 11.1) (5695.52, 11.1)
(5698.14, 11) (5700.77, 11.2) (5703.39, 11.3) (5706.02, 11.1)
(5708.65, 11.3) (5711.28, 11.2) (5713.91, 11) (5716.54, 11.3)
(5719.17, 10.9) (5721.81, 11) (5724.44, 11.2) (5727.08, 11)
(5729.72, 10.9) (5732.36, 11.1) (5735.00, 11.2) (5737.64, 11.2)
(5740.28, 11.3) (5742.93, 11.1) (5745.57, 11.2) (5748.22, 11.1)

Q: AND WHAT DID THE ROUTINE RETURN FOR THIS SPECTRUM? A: 0.271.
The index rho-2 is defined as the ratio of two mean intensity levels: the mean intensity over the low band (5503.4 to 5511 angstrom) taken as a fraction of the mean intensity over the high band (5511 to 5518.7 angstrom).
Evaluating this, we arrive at 1.01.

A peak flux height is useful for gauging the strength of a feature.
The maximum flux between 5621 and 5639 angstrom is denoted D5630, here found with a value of 11.5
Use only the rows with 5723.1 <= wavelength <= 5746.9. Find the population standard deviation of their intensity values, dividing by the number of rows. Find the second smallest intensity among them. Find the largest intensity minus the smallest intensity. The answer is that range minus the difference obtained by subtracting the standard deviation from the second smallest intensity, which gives -10.5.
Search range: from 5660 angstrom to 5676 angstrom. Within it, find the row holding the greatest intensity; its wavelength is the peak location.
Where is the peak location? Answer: 5661.52 angstrom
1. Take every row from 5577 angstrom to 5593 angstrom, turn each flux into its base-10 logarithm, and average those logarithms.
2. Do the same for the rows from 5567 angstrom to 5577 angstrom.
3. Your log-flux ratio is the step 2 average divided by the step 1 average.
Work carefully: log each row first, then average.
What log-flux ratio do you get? 1.00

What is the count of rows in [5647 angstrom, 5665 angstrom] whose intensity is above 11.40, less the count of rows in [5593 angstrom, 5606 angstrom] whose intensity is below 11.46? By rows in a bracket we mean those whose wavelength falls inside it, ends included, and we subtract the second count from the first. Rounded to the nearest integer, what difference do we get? -4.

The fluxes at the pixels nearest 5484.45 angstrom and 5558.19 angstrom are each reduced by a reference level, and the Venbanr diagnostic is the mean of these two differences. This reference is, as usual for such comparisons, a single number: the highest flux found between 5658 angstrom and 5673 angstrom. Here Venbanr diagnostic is 0.35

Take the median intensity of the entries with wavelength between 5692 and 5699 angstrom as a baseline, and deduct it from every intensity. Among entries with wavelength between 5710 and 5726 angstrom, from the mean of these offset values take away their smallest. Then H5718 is 0.20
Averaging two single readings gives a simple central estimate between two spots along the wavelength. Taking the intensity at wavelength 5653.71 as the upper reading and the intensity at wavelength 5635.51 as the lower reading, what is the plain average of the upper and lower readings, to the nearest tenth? 11.3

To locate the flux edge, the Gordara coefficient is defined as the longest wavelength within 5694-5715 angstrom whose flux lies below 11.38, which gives 5713.91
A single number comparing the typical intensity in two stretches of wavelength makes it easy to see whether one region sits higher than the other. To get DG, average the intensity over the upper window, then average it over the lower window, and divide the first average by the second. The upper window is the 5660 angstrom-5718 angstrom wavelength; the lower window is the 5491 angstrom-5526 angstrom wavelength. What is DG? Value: 0.970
